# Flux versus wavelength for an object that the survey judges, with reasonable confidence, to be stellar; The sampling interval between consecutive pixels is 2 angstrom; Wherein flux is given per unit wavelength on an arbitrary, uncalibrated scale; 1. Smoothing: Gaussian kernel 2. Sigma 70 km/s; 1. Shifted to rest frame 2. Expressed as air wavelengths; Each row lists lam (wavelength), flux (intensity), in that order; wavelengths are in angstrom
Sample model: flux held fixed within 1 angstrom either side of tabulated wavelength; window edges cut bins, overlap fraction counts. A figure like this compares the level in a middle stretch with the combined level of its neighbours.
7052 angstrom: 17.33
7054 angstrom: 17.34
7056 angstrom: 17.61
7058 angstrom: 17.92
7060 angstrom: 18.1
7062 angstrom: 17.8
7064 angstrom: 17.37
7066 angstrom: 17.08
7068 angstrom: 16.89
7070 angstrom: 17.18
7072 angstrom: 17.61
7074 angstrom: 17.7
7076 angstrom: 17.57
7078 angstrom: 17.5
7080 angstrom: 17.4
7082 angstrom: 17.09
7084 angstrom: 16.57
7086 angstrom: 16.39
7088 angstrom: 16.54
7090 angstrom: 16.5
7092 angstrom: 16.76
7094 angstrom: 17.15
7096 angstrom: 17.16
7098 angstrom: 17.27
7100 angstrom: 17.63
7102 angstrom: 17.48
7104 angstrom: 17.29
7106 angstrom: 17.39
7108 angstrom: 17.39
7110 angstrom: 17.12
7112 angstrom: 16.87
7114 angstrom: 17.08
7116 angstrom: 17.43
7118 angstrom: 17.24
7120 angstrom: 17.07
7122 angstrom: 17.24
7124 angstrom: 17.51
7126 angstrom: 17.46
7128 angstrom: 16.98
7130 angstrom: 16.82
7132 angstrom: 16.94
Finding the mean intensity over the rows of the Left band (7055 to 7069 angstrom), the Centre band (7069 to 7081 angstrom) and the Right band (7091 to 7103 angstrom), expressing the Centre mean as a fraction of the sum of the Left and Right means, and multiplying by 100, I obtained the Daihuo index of 50.3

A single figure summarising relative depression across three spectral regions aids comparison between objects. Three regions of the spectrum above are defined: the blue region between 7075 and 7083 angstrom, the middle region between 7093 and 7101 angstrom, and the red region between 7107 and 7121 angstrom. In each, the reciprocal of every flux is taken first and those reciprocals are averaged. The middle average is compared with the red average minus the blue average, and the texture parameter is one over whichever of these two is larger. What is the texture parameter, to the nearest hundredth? 17.30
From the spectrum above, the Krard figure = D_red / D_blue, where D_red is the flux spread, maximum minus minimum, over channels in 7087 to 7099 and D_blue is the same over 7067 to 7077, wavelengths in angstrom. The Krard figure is 1.0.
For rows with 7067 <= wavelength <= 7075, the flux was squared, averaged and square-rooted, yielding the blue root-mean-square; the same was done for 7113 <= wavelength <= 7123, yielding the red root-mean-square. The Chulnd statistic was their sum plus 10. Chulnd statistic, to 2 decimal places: 44.56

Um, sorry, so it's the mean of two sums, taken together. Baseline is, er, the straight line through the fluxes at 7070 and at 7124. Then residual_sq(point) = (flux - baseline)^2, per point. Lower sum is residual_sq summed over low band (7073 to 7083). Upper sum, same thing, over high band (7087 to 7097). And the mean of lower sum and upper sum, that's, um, 1.04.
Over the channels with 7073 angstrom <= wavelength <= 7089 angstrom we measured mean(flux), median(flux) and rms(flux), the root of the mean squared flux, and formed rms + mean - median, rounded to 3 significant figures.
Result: 17.0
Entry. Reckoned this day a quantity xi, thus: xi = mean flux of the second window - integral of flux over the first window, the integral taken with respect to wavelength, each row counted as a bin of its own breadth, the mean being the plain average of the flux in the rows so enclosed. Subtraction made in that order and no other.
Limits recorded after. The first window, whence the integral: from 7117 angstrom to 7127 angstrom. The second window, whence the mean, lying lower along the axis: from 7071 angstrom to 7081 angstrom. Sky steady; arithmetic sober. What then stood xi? -155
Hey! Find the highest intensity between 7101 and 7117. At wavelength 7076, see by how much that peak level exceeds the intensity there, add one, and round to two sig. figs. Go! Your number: 0.91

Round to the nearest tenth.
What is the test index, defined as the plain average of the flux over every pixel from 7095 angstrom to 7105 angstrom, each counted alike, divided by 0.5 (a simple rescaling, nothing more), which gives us 34.7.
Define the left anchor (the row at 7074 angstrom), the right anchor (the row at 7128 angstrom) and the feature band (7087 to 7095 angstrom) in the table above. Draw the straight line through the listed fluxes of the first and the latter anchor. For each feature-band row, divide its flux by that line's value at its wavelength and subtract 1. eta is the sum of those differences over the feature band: -0.17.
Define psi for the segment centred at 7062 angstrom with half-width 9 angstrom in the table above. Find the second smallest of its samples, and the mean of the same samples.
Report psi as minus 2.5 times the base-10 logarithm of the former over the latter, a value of 0.0249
